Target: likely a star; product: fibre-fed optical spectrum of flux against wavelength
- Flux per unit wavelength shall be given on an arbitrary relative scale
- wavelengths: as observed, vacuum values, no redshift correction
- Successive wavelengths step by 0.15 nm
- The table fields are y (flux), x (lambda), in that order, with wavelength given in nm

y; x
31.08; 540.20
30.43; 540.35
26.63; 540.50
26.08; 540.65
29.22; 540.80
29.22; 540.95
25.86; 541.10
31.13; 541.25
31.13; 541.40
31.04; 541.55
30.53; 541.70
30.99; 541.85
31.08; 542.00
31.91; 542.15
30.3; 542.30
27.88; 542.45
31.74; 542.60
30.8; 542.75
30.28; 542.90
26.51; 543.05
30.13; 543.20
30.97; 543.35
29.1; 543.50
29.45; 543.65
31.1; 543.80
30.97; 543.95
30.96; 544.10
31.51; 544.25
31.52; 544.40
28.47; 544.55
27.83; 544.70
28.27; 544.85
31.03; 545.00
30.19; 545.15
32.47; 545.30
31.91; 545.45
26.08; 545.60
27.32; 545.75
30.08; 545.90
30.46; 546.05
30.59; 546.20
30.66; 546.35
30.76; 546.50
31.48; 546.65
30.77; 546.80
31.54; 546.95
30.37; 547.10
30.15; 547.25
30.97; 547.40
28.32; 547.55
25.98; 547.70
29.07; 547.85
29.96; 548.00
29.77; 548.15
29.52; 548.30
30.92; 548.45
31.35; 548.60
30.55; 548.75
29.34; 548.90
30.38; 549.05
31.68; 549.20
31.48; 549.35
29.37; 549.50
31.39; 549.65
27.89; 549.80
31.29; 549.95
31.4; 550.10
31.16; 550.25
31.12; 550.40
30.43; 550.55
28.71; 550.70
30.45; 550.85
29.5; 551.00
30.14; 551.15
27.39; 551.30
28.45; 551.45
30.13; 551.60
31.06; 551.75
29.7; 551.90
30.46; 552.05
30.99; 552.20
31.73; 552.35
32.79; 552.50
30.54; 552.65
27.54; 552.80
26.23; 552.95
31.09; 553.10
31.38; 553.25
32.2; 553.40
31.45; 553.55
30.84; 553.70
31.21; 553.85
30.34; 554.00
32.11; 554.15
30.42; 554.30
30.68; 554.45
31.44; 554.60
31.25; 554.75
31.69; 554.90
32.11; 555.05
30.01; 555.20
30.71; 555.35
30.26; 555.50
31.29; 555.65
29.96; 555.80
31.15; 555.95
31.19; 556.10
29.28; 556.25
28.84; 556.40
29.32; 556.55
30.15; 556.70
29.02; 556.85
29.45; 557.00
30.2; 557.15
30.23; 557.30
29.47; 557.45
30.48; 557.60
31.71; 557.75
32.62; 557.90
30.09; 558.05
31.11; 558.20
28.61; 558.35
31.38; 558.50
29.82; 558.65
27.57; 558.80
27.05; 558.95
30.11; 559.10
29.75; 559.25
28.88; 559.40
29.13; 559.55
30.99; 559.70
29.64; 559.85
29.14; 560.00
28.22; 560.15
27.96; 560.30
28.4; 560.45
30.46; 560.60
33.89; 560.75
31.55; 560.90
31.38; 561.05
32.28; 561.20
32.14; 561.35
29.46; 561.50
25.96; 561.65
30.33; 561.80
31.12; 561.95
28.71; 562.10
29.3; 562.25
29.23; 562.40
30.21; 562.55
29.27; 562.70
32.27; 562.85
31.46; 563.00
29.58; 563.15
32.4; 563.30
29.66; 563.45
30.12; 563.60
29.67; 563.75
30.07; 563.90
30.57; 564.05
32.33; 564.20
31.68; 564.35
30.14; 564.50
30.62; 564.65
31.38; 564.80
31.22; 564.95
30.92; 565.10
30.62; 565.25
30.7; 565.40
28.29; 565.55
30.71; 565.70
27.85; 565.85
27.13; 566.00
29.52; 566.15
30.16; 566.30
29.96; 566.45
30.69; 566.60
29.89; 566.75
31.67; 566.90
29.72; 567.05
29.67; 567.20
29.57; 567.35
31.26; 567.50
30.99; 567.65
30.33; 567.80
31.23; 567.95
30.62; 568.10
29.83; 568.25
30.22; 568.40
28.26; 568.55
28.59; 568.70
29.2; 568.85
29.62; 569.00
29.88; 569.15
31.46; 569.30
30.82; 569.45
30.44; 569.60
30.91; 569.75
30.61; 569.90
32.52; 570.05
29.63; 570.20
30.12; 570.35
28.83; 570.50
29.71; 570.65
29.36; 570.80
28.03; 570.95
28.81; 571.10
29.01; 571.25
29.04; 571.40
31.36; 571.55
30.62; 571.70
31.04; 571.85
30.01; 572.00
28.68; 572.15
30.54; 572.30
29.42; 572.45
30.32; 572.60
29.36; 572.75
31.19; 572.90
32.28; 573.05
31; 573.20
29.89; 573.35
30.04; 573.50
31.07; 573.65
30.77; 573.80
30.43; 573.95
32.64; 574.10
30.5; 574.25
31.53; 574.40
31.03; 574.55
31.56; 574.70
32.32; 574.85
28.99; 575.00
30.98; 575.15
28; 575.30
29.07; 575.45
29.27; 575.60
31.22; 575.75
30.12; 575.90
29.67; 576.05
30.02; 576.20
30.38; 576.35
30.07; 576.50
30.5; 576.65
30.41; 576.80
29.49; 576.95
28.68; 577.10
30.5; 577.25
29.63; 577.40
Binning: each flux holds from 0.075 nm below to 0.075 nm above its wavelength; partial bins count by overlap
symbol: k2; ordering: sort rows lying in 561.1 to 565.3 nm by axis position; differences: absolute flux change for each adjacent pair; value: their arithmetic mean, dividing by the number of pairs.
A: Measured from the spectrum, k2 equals 1.31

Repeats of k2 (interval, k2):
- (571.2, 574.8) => 1.05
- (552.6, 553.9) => 1.50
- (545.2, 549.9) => 1.30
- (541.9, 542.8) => 1.93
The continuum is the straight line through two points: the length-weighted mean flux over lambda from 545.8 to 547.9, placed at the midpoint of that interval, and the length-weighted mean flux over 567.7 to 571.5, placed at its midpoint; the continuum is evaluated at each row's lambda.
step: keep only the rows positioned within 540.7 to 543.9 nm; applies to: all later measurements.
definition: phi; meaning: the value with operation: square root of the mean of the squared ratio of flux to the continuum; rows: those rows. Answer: 1.00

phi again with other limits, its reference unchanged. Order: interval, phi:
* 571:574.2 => 1.02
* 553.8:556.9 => 1.02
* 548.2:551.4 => 1.01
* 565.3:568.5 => 1.00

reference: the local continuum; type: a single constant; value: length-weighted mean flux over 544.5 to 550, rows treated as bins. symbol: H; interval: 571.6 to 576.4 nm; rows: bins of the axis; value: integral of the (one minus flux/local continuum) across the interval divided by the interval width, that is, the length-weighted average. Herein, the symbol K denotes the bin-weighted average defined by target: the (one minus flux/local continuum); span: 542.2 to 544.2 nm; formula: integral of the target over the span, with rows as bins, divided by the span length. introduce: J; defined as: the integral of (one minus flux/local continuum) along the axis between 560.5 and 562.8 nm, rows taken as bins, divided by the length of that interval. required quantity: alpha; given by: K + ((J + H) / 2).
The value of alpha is -0.016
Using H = -0.015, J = -0.012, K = -0.002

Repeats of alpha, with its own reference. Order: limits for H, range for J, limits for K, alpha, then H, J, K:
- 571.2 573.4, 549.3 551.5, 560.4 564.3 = -0.021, -0.009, -0.001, -0.016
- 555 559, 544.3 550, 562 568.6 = -0.011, -0.004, -0.001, -0.008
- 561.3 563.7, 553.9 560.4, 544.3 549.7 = -0.005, -0.002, -0.004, -0.002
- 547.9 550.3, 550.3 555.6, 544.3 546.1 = -0.004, -0.015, -0.016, 0.011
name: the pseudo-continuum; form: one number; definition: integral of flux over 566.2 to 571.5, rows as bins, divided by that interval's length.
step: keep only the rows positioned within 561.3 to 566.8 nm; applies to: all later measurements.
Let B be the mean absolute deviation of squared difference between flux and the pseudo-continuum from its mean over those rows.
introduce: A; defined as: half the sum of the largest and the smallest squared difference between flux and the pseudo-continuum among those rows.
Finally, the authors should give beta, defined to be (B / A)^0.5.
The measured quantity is 0.50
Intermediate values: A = 8.3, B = 2.10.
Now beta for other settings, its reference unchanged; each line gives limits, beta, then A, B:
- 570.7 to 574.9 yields 0.61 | 3.4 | 1.26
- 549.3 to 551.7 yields 0.60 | 3.5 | 1.23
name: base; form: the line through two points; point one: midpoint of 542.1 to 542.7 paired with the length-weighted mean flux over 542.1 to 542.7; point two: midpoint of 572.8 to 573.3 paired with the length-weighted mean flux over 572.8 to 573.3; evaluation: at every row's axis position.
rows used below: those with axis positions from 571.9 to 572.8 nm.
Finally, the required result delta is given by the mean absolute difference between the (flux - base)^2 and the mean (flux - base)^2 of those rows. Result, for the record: 1.8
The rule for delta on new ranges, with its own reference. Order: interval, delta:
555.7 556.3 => 0.8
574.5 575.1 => 2.0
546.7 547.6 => 1.3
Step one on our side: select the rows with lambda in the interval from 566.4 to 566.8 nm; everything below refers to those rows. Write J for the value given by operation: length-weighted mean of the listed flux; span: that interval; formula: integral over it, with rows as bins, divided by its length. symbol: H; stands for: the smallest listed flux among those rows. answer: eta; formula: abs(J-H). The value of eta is 0.32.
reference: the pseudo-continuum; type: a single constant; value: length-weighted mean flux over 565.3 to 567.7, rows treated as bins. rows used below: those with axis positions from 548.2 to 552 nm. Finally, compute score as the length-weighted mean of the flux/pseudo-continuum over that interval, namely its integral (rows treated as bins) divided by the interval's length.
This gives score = 1.01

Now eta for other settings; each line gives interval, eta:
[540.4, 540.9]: 1.48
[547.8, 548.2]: 0.55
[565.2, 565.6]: 1.63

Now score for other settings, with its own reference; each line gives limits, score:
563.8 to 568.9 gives 1.01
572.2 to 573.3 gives 1.02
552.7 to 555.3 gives 1.03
